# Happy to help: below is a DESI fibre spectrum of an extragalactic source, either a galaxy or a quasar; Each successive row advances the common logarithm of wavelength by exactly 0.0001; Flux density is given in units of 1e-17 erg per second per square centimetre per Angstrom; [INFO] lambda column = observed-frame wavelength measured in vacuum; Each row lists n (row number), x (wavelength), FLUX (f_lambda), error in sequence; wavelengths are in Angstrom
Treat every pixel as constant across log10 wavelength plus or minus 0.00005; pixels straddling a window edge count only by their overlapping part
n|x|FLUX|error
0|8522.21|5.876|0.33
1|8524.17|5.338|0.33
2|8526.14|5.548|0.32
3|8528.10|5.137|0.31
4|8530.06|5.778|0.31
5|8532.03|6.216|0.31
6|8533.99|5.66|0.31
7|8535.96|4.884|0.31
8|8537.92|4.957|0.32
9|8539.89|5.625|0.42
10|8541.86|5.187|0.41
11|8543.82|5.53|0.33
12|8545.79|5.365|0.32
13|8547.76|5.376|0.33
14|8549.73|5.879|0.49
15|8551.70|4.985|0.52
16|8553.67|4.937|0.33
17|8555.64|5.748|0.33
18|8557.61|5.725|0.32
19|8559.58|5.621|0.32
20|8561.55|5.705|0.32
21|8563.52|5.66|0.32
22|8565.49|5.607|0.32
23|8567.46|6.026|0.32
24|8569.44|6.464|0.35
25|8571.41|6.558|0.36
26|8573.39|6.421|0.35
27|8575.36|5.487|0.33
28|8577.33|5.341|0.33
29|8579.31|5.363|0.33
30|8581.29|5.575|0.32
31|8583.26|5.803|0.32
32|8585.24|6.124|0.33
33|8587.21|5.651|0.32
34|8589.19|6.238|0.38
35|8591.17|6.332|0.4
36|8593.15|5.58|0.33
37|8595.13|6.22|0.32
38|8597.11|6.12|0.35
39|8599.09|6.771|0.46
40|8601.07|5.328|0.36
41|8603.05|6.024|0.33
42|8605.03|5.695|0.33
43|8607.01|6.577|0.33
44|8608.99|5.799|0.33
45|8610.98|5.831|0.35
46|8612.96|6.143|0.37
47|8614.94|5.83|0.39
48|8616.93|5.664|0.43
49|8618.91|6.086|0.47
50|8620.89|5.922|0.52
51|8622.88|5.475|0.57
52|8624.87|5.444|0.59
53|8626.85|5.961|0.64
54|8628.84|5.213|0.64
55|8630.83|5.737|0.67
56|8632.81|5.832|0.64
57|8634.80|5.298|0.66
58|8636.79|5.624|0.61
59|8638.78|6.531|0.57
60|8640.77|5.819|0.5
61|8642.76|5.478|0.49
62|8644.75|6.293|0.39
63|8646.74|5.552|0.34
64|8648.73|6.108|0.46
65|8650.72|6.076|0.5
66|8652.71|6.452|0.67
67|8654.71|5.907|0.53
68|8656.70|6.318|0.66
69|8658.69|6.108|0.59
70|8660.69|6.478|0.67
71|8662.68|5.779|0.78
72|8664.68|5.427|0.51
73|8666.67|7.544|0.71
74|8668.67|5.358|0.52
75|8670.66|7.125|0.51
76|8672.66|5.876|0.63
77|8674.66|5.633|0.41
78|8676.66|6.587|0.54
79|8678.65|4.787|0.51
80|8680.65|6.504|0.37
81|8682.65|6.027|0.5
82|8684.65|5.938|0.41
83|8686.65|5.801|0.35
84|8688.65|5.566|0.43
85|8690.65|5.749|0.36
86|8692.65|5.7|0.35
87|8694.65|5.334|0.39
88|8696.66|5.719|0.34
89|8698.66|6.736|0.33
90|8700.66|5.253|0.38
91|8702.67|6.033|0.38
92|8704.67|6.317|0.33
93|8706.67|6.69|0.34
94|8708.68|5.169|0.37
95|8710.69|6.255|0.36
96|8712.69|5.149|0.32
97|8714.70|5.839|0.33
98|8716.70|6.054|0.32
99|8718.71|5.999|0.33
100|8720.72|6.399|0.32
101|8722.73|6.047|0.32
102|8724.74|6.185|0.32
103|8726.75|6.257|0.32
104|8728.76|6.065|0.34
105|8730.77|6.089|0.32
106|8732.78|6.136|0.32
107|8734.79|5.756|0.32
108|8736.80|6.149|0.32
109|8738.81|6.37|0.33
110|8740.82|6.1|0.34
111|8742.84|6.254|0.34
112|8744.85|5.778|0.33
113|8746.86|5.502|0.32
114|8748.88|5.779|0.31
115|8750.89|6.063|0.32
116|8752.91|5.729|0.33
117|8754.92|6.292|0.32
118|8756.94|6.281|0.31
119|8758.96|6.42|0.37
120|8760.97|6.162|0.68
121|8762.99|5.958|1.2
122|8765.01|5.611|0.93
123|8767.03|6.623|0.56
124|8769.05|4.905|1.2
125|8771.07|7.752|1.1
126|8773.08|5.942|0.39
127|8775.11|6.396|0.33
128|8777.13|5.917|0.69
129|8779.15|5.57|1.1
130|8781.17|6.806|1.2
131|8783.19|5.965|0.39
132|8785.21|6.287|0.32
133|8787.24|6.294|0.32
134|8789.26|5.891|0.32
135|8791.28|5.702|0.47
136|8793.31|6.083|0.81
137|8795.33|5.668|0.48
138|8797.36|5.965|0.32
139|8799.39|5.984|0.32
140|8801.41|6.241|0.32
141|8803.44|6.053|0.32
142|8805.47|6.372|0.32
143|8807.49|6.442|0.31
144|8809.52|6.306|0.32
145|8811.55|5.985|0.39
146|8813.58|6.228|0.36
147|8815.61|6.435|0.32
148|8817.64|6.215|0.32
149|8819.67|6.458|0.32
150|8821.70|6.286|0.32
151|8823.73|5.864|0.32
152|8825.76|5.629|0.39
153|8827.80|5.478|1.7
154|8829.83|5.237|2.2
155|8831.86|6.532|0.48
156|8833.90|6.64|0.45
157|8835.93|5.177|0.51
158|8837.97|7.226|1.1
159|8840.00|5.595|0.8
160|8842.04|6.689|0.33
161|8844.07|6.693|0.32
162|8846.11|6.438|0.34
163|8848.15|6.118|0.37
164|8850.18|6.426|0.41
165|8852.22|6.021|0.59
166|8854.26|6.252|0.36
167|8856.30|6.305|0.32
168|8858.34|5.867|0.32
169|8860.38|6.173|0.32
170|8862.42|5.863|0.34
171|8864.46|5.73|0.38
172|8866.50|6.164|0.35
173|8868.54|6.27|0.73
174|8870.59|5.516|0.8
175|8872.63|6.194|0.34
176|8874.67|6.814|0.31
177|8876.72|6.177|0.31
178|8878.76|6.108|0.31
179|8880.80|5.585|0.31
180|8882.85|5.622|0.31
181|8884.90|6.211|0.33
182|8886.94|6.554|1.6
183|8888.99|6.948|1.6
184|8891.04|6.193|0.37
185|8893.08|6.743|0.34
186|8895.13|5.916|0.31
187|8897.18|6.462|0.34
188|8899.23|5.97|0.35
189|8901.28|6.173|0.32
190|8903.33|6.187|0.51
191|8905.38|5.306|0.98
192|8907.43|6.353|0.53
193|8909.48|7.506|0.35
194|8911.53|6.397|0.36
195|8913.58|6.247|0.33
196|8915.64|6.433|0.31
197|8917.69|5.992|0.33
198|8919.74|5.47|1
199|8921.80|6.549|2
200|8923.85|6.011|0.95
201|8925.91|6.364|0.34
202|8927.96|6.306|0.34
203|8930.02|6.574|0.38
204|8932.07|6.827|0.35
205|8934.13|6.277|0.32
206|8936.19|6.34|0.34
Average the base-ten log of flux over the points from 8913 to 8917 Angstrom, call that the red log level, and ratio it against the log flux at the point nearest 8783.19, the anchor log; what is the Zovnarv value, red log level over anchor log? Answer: 1.03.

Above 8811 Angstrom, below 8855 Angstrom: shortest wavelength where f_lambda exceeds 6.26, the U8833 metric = 8815.61 Angstrom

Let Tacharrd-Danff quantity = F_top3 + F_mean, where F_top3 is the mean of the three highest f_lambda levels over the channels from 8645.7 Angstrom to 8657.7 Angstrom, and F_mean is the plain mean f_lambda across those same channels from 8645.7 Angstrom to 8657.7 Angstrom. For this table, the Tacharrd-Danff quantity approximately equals 12.4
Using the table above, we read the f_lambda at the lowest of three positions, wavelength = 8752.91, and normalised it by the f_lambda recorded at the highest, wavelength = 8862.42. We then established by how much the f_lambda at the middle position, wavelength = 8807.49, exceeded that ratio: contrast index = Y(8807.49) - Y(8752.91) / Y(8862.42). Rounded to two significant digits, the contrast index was 5.5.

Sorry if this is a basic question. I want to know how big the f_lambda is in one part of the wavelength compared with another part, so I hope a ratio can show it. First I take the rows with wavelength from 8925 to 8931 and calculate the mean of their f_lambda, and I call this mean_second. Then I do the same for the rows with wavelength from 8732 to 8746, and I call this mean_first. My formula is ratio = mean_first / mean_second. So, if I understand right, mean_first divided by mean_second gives 0.947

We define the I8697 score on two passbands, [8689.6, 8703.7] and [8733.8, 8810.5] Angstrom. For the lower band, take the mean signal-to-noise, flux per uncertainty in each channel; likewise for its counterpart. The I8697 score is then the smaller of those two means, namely 15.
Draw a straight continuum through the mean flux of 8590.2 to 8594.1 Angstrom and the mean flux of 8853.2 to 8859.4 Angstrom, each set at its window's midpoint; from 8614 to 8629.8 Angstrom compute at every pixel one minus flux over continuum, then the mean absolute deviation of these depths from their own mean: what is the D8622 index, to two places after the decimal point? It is 0.04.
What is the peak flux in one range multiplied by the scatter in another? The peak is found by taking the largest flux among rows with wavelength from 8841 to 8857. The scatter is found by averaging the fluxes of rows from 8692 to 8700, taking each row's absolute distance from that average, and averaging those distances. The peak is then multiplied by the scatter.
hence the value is 2.9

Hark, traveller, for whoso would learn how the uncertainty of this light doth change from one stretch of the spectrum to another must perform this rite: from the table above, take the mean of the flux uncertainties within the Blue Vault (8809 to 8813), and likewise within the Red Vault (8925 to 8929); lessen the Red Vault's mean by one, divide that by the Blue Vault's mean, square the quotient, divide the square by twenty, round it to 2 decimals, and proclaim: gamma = 0.17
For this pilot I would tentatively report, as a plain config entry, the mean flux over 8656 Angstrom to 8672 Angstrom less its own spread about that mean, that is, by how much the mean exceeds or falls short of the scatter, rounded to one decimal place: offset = 5.5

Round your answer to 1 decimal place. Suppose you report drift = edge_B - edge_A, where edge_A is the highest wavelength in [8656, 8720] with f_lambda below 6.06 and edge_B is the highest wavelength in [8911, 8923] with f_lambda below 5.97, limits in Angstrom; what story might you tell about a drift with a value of 201.0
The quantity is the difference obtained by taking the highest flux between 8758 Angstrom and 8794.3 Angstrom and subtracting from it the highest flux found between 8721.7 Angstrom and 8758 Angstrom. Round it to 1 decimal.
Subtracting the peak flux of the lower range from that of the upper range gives 1.4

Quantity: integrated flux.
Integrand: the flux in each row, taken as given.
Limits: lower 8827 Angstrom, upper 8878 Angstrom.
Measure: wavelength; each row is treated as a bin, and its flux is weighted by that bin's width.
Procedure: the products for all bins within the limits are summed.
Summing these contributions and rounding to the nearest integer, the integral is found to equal 313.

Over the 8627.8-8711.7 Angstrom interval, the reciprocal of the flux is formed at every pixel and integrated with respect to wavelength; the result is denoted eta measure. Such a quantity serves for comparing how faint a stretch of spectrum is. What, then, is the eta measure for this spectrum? 14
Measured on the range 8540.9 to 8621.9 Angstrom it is 14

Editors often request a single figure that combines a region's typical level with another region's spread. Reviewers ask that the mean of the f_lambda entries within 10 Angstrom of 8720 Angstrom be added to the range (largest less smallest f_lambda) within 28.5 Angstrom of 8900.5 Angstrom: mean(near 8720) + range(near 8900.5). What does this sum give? 8.2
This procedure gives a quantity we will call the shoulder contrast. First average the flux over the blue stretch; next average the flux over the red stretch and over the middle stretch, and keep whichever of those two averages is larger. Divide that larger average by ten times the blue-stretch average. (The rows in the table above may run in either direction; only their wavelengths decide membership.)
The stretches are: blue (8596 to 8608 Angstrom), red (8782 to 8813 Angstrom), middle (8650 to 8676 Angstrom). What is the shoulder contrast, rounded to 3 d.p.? 0.101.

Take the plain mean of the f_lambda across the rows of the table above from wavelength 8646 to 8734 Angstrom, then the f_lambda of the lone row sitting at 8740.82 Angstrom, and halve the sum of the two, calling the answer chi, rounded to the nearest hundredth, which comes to 6.05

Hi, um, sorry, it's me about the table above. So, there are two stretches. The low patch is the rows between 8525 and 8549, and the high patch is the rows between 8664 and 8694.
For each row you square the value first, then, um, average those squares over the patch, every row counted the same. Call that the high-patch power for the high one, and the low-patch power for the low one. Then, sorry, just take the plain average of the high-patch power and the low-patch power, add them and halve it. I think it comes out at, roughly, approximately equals 32.9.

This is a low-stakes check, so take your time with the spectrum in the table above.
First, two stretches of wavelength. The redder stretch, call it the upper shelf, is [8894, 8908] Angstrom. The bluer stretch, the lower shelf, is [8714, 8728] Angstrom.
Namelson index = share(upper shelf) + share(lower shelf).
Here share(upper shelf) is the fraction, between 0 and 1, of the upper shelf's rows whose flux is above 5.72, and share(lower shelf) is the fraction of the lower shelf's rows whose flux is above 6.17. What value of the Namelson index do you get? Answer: 1.29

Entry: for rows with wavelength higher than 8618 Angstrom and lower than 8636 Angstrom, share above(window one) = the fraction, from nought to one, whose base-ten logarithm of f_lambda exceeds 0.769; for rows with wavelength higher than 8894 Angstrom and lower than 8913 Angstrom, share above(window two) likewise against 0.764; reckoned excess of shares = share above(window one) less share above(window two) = -0.56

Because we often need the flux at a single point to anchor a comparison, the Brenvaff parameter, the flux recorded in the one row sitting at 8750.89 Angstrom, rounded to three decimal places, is 6.063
